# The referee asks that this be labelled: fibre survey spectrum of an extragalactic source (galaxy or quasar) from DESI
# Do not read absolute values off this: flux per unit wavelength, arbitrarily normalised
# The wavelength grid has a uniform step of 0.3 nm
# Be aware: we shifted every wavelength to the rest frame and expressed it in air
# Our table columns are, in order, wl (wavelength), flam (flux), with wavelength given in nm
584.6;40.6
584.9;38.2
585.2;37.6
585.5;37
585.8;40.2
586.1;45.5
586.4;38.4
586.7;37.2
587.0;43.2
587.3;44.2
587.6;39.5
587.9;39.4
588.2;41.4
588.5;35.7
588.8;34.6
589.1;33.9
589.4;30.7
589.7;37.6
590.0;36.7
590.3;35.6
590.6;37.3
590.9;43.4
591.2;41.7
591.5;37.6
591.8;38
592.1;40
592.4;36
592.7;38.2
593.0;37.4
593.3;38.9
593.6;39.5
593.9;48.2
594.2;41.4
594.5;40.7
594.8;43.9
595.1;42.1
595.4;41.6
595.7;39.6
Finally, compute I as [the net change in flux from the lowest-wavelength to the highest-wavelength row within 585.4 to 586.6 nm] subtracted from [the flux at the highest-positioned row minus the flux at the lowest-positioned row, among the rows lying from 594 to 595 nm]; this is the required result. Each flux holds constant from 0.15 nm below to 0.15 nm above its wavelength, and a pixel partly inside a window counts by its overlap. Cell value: 1.1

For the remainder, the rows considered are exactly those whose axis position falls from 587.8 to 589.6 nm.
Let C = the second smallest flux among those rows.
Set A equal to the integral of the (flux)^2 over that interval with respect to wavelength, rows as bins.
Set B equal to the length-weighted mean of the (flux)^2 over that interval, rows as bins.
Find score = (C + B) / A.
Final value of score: 0.57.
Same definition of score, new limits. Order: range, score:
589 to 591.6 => 0.39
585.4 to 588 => 0.39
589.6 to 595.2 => 0.18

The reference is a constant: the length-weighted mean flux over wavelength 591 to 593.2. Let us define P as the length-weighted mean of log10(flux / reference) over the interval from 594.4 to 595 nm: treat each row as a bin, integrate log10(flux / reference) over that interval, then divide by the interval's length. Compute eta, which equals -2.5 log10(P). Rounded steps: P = 0.04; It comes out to 3.46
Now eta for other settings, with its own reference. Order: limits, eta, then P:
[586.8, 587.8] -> 3.62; 0.04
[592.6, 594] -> 4.42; 0.02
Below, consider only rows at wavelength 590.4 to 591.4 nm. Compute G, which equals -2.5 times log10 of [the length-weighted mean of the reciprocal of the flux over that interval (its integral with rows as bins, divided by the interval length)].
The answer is 4.01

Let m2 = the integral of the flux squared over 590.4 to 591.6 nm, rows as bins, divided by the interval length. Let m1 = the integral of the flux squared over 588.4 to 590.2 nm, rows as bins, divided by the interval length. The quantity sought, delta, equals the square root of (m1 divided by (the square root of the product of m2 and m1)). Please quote 0.93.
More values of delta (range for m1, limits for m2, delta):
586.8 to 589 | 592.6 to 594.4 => 0.99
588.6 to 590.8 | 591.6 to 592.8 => 0.97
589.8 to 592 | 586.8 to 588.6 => 0.98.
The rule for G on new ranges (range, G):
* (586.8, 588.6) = 4.02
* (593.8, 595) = 4.09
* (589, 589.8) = 3.82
